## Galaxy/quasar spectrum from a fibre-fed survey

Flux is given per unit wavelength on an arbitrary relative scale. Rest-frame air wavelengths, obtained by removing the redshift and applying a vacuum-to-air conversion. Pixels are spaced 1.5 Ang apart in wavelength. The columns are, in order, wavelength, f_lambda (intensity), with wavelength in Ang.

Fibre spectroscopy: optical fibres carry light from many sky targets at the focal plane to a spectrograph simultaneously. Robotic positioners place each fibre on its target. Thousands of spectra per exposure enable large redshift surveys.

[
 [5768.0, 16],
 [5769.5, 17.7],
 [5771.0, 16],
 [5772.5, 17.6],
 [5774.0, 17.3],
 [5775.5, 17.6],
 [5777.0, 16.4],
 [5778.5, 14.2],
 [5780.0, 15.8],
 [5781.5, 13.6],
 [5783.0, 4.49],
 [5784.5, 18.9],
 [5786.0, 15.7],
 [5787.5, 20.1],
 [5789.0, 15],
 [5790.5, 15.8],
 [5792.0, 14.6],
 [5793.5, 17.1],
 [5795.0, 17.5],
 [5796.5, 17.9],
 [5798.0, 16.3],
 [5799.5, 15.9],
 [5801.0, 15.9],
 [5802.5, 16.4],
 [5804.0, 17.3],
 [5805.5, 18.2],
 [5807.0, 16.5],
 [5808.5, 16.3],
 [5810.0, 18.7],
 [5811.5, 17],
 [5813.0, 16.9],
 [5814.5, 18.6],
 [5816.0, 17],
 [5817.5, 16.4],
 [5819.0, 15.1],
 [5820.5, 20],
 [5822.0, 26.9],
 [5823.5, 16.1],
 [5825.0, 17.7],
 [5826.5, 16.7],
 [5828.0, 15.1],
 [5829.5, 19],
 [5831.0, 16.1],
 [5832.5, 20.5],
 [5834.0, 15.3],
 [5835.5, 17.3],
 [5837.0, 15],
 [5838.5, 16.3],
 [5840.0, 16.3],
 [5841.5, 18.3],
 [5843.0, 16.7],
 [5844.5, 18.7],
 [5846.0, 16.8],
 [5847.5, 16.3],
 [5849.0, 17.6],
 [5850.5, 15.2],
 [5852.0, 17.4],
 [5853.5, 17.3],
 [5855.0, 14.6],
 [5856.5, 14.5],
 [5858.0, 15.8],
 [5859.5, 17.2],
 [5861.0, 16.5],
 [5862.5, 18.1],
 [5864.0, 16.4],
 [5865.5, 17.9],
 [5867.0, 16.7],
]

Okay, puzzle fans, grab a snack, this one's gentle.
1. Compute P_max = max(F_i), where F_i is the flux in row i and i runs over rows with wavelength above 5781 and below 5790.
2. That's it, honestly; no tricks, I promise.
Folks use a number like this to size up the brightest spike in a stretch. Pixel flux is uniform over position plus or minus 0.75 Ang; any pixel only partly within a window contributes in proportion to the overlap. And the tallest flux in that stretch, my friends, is 20.1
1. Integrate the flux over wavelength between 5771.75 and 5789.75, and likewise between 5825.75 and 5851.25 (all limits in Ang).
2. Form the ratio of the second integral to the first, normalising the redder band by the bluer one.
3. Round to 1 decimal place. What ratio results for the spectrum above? 1.5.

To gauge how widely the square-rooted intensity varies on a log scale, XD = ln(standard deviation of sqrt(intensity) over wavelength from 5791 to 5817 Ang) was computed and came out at -2.1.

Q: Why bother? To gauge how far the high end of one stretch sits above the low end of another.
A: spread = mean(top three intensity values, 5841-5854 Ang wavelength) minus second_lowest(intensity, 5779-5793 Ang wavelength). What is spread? 4.6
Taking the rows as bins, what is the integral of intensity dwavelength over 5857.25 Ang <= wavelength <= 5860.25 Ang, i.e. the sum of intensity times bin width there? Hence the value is 49.5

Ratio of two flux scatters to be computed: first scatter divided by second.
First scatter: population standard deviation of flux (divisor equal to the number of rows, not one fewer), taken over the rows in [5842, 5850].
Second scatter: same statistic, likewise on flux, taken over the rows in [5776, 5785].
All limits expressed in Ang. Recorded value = 0.2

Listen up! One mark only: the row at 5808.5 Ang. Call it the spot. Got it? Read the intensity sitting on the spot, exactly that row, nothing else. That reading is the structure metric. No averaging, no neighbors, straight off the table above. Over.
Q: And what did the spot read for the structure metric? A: 16.3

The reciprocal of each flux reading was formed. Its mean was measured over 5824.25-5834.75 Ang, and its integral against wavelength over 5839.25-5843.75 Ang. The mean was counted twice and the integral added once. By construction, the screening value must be 0.38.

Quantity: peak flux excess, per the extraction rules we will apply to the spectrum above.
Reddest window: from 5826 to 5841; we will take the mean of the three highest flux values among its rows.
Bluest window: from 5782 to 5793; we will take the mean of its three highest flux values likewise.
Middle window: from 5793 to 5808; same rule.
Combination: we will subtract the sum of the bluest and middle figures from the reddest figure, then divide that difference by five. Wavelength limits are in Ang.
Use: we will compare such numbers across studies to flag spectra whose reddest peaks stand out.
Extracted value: -3.44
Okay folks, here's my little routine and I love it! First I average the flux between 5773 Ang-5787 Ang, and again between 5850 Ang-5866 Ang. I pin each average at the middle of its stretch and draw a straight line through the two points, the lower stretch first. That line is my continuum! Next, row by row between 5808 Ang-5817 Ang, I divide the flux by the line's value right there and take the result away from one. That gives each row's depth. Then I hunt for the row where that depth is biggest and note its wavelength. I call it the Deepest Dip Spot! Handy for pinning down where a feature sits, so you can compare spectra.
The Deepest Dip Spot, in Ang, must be 5808.5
